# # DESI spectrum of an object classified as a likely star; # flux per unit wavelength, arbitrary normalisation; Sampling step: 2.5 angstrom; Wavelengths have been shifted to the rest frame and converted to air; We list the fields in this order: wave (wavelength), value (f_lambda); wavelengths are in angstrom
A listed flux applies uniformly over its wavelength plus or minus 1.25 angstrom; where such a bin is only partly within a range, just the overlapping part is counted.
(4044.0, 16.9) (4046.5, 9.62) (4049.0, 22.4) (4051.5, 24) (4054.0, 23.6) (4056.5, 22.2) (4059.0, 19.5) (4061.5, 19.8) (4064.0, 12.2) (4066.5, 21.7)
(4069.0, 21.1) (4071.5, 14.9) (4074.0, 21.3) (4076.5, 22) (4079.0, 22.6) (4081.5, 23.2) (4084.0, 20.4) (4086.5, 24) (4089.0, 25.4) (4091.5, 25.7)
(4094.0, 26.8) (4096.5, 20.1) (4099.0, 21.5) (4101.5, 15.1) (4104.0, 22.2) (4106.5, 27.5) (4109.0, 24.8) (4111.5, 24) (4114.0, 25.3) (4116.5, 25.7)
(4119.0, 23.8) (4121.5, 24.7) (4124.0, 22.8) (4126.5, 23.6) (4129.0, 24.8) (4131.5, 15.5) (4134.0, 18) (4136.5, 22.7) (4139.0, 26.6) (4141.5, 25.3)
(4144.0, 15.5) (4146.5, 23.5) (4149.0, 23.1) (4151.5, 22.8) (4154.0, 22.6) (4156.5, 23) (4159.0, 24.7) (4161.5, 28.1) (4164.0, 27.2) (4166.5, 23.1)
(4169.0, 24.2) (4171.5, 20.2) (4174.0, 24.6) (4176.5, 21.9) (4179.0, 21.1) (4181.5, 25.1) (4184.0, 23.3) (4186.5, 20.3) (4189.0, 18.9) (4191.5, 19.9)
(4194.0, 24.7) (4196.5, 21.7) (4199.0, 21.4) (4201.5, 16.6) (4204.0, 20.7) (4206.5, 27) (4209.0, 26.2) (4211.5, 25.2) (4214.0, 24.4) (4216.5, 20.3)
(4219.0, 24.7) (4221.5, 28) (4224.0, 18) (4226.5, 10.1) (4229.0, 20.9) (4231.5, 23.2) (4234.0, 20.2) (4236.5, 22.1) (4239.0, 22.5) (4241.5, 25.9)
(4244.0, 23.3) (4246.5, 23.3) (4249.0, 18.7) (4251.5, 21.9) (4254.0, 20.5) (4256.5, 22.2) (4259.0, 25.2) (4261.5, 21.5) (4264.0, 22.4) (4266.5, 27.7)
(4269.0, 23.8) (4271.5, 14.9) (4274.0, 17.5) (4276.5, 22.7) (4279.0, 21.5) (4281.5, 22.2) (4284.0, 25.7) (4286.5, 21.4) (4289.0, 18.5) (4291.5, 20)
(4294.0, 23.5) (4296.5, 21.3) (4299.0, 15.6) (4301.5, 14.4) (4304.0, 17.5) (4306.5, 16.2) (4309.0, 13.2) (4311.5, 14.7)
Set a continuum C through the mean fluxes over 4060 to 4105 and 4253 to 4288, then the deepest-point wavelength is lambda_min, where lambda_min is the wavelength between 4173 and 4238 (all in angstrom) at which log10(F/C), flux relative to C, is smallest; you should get 4226.5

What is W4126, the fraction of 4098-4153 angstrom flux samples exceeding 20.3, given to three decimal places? 0.818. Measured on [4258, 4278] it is 0.750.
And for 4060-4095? 0.786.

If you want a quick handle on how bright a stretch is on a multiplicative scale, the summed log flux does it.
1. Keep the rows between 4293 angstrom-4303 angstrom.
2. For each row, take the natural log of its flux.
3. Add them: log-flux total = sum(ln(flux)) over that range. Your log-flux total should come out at 11.6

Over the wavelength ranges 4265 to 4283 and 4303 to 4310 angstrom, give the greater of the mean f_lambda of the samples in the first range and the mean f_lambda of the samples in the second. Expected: 21.5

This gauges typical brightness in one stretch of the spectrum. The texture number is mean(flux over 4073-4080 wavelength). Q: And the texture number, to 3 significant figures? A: 22.0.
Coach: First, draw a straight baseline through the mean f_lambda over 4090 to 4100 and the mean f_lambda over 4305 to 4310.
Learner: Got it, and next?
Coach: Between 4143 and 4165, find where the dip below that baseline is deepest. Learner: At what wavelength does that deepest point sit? 4144.0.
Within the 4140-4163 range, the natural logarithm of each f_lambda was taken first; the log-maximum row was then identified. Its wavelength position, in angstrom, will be 4161.5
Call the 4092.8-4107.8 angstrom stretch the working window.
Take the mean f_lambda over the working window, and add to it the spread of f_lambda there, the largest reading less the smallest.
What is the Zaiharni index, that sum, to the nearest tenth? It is 34.6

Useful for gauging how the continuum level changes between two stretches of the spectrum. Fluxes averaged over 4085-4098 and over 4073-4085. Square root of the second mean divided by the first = 0.95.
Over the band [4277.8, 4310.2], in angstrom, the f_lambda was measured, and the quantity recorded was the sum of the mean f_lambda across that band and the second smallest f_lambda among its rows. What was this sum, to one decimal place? 33.7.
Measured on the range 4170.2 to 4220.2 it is 41.3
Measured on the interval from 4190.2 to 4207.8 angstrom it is 41.6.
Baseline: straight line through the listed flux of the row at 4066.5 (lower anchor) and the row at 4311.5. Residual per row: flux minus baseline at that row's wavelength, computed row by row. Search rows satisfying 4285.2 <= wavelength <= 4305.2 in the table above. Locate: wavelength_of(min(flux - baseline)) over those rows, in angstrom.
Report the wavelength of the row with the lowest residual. 4301.5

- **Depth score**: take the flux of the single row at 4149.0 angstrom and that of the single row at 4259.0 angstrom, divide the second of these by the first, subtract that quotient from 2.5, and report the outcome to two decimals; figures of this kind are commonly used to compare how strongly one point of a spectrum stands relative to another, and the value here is 1.41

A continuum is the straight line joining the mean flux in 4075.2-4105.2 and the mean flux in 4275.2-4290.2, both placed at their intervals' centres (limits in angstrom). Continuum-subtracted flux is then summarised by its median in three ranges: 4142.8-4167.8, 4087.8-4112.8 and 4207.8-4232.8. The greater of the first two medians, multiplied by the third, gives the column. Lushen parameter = 3.4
